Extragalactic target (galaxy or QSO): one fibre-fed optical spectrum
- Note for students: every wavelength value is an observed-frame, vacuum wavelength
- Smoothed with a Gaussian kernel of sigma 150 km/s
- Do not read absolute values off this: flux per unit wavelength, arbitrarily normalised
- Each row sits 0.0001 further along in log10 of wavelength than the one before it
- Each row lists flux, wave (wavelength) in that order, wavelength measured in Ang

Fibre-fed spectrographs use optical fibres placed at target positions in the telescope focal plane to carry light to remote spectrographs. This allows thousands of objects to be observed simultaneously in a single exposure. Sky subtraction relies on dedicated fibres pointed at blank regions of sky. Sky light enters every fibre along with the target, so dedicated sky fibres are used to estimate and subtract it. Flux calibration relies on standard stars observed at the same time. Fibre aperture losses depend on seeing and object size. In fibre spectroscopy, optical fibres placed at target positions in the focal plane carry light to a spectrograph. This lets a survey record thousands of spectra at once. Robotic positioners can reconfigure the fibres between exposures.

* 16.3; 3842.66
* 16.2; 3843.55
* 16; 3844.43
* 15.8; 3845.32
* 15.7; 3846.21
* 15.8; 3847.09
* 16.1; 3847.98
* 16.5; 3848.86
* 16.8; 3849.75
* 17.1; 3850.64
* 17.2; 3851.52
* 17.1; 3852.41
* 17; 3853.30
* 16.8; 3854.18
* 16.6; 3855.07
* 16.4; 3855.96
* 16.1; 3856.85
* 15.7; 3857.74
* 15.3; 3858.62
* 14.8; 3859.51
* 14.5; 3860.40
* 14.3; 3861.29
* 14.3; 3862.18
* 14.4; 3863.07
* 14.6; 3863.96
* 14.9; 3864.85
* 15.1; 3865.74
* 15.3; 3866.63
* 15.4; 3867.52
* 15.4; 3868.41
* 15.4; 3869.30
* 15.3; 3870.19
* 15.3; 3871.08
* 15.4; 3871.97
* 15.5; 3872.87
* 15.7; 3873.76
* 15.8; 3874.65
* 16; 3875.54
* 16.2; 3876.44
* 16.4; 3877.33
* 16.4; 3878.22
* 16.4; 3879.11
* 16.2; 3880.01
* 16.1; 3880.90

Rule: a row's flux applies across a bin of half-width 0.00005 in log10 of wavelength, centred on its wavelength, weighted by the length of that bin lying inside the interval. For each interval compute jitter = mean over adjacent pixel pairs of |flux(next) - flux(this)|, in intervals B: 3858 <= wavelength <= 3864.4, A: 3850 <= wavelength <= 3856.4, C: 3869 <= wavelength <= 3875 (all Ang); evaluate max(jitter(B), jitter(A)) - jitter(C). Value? 0.117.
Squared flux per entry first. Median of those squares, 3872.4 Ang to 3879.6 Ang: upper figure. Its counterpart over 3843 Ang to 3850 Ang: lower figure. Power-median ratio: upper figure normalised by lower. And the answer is 1.01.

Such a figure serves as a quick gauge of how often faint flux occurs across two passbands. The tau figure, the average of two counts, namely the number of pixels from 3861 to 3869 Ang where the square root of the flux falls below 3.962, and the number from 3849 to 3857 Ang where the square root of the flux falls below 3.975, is 4.5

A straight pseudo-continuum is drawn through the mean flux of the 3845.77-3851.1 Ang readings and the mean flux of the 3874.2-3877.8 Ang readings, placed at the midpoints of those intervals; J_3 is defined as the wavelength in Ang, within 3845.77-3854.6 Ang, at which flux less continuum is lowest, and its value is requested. 3846.21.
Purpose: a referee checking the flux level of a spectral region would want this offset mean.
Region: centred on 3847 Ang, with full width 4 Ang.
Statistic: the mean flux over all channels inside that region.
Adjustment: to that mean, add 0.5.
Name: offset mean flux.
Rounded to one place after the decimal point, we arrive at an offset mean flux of 16.5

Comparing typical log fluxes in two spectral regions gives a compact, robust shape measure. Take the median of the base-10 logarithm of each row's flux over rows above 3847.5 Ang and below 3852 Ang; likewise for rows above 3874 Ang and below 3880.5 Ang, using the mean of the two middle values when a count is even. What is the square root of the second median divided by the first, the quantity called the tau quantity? 0.99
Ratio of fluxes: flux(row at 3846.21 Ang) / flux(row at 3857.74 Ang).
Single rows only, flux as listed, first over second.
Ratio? 1.00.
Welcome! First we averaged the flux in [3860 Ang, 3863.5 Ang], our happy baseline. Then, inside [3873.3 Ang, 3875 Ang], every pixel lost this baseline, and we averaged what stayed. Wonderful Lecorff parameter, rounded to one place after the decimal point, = 1.4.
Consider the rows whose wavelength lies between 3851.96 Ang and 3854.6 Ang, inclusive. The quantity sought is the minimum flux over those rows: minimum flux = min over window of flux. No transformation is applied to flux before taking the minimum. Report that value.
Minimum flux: 16.8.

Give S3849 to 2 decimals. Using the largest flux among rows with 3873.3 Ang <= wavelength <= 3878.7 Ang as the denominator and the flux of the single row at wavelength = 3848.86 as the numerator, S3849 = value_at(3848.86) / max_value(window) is 1.01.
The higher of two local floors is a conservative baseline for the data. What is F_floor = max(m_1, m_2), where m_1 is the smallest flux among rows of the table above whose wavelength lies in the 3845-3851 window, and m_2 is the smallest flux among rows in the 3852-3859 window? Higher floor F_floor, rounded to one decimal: 15.7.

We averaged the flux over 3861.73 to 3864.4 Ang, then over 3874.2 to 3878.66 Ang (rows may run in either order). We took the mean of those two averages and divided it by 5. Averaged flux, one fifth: 3.059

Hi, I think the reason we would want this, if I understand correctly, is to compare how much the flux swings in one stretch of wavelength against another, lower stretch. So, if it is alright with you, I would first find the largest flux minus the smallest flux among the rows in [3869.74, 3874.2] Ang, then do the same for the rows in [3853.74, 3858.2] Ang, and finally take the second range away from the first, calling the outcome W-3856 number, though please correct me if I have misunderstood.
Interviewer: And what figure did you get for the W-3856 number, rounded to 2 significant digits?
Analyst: -0.70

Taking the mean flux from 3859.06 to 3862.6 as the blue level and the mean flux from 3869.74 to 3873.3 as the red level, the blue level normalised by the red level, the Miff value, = 0.94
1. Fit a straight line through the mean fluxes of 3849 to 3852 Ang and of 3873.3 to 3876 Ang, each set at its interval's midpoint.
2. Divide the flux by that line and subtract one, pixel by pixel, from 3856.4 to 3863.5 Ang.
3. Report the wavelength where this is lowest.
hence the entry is 3861.29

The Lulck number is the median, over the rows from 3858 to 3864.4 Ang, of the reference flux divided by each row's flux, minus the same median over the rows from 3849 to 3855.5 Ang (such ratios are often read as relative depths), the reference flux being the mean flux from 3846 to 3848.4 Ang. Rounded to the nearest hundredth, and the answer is 0.16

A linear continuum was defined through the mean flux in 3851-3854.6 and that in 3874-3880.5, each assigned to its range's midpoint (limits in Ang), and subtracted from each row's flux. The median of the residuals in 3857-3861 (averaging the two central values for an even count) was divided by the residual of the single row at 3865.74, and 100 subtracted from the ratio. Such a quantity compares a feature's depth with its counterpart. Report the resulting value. -98.8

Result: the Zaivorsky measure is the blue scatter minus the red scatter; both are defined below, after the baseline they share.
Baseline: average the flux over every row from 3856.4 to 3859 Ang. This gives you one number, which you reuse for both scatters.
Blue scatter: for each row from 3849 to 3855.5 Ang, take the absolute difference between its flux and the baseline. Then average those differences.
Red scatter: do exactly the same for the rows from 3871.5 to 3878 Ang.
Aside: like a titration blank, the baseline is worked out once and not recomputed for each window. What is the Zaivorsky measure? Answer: 0.9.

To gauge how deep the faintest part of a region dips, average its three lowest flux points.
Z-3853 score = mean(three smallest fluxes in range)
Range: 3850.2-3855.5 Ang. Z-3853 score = 16.8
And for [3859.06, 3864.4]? 14.3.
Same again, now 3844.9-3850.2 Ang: 15.8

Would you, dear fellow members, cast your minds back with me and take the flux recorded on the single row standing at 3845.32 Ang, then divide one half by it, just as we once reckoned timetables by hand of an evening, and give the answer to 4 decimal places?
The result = 0.0316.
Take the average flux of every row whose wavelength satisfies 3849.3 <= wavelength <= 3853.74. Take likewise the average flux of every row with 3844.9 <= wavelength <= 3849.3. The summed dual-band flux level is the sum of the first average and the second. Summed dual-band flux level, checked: 33.0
